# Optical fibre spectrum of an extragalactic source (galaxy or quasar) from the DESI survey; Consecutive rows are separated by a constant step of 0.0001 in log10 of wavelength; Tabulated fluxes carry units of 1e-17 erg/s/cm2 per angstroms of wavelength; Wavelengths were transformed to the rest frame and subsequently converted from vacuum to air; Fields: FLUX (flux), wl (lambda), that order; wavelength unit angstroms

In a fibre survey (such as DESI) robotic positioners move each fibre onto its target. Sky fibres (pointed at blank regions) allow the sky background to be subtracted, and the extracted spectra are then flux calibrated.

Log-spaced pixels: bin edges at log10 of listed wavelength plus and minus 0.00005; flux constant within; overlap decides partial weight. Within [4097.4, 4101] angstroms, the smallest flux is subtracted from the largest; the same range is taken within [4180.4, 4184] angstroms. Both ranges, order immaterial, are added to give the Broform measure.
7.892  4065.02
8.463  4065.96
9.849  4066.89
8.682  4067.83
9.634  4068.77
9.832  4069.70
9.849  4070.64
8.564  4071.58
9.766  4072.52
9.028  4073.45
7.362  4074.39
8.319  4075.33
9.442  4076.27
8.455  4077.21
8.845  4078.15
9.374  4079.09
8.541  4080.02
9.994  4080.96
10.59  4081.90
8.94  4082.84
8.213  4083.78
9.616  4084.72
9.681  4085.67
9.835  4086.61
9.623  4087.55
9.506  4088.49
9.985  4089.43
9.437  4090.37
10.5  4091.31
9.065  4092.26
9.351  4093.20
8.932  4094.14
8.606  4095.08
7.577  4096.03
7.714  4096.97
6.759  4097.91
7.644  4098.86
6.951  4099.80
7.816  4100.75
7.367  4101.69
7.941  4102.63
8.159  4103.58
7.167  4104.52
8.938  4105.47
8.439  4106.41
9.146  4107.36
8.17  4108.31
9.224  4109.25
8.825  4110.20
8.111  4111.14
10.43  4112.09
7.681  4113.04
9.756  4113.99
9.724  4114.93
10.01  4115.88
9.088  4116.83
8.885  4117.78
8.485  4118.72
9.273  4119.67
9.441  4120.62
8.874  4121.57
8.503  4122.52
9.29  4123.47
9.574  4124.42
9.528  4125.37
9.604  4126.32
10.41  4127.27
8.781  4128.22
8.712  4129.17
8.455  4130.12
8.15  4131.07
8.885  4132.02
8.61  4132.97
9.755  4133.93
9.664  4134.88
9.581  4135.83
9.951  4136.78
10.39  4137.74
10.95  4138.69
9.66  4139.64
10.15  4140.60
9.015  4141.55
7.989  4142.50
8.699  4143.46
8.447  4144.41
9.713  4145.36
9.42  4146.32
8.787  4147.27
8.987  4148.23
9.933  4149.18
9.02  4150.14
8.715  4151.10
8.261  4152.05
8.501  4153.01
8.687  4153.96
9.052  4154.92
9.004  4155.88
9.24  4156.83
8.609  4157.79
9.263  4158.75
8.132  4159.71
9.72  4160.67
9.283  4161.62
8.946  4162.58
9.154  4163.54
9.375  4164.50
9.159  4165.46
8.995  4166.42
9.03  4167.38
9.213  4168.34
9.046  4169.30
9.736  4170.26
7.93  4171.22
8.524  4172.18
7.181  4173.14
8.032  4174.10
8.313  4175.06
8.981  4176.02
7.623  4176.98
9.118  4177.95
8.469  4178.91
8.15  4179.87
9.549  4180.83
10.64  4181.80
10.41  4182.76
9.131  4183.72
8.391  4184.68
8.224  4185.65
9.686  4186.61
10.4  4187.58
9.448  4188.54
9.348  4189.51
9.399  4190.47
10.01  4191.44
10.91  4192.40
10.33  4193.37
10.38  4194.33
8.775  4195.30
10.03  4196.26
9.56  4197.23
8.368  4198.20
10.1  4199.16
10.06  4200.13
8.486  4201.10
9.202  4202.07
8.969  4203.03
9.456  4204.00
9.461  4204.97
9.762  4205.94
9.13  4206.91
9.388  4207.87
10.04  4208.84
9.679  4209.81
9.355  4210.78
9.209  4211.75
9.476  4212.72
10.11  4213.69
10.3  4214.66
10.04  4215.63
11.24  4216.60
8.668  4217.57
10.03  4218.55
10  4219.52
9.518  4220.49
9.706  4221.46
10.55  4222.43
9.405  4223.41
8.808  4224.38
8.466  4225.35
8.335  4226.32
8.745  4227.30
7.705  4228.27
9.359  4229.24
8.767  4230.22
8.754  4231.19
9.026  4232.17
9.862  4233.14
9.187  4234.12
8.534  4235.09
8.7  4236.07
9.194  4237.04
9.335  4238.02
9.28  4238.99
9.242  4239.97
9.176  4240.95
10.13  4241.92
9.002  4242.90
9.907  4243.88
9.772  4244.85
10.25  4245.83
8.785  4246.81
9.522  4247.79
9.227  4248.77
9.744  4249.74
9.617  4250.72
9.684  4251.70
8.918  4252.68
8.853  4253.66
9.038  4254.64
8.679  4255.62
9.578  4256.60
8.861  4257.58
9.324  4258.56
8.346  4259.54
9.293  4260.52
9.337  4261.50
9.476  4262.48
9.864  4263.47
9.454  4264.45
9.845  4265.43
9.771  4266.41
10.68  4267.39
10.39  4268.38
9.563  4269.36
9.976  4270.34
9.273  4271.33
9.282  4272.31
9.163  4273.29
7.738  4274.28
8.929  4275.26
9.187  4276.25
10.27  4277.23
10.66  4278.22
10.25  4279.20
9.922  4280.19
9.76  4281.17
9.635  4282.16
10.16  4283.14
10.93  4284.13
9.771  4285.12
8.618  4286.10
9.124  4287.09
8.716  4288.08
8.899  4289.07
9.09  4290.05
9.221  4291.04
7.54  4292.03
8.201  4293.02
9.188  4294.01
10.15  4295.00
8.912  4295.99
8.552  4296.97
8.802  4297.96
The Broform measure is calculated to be 2.57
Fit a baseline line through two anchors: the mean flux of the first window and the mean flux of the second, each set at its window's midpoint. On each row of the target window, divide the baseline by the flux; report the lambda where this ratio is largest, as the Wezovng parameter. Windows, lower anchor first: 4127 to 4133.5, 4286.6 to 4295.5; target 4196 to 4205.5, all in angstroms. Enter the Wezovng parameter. 4198.20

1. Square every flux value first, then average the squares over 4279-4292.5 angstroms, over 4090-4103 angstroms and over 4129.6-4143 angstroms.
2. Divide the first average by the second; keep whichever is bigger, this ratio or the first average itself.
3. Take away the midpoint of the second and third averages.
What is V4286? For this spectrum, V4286 10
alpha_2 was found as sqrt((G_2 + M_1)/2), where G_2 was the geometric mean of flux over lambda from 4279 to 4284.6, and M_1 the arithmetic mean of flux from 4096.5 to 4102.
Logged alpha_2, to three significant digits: 2.96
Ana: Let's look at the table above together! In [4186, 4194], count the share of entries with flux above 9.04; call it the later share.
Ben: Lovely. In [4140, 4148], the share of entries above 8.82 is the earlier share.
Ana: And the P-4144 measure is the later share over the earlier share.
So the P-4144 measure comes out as 2.0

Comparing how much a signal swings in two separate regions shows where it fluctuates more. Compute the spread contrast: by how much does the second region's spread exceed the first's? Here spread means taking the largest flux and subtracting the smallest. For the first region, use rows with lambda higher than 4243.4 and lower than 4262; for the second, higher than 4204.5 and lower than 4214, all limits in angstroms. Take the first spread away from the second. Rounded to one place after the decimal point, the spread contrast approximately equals -0.9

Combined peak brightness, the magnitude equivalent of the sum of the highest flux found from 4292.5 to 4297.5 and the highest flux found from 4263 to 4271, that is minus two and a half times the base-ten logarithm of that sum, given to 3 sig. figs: -3.30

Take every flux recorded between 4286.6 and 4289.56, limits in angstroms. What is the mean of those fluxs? 8.9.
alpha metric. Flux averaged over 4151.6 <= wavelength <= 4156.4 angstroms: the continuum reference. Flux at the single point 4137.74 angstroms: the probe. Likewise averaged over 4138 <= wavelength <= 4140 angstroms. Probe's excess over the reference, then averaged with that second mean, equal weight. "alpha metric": 6.0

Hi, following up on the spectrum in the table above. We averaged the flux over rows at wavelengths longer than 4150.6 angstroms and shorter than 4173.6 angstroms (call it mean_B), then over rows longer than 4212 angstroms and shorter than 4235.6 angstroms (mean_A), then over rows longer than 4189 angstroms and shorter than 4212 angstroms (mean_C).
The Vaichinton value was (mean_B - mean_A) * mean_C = -5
